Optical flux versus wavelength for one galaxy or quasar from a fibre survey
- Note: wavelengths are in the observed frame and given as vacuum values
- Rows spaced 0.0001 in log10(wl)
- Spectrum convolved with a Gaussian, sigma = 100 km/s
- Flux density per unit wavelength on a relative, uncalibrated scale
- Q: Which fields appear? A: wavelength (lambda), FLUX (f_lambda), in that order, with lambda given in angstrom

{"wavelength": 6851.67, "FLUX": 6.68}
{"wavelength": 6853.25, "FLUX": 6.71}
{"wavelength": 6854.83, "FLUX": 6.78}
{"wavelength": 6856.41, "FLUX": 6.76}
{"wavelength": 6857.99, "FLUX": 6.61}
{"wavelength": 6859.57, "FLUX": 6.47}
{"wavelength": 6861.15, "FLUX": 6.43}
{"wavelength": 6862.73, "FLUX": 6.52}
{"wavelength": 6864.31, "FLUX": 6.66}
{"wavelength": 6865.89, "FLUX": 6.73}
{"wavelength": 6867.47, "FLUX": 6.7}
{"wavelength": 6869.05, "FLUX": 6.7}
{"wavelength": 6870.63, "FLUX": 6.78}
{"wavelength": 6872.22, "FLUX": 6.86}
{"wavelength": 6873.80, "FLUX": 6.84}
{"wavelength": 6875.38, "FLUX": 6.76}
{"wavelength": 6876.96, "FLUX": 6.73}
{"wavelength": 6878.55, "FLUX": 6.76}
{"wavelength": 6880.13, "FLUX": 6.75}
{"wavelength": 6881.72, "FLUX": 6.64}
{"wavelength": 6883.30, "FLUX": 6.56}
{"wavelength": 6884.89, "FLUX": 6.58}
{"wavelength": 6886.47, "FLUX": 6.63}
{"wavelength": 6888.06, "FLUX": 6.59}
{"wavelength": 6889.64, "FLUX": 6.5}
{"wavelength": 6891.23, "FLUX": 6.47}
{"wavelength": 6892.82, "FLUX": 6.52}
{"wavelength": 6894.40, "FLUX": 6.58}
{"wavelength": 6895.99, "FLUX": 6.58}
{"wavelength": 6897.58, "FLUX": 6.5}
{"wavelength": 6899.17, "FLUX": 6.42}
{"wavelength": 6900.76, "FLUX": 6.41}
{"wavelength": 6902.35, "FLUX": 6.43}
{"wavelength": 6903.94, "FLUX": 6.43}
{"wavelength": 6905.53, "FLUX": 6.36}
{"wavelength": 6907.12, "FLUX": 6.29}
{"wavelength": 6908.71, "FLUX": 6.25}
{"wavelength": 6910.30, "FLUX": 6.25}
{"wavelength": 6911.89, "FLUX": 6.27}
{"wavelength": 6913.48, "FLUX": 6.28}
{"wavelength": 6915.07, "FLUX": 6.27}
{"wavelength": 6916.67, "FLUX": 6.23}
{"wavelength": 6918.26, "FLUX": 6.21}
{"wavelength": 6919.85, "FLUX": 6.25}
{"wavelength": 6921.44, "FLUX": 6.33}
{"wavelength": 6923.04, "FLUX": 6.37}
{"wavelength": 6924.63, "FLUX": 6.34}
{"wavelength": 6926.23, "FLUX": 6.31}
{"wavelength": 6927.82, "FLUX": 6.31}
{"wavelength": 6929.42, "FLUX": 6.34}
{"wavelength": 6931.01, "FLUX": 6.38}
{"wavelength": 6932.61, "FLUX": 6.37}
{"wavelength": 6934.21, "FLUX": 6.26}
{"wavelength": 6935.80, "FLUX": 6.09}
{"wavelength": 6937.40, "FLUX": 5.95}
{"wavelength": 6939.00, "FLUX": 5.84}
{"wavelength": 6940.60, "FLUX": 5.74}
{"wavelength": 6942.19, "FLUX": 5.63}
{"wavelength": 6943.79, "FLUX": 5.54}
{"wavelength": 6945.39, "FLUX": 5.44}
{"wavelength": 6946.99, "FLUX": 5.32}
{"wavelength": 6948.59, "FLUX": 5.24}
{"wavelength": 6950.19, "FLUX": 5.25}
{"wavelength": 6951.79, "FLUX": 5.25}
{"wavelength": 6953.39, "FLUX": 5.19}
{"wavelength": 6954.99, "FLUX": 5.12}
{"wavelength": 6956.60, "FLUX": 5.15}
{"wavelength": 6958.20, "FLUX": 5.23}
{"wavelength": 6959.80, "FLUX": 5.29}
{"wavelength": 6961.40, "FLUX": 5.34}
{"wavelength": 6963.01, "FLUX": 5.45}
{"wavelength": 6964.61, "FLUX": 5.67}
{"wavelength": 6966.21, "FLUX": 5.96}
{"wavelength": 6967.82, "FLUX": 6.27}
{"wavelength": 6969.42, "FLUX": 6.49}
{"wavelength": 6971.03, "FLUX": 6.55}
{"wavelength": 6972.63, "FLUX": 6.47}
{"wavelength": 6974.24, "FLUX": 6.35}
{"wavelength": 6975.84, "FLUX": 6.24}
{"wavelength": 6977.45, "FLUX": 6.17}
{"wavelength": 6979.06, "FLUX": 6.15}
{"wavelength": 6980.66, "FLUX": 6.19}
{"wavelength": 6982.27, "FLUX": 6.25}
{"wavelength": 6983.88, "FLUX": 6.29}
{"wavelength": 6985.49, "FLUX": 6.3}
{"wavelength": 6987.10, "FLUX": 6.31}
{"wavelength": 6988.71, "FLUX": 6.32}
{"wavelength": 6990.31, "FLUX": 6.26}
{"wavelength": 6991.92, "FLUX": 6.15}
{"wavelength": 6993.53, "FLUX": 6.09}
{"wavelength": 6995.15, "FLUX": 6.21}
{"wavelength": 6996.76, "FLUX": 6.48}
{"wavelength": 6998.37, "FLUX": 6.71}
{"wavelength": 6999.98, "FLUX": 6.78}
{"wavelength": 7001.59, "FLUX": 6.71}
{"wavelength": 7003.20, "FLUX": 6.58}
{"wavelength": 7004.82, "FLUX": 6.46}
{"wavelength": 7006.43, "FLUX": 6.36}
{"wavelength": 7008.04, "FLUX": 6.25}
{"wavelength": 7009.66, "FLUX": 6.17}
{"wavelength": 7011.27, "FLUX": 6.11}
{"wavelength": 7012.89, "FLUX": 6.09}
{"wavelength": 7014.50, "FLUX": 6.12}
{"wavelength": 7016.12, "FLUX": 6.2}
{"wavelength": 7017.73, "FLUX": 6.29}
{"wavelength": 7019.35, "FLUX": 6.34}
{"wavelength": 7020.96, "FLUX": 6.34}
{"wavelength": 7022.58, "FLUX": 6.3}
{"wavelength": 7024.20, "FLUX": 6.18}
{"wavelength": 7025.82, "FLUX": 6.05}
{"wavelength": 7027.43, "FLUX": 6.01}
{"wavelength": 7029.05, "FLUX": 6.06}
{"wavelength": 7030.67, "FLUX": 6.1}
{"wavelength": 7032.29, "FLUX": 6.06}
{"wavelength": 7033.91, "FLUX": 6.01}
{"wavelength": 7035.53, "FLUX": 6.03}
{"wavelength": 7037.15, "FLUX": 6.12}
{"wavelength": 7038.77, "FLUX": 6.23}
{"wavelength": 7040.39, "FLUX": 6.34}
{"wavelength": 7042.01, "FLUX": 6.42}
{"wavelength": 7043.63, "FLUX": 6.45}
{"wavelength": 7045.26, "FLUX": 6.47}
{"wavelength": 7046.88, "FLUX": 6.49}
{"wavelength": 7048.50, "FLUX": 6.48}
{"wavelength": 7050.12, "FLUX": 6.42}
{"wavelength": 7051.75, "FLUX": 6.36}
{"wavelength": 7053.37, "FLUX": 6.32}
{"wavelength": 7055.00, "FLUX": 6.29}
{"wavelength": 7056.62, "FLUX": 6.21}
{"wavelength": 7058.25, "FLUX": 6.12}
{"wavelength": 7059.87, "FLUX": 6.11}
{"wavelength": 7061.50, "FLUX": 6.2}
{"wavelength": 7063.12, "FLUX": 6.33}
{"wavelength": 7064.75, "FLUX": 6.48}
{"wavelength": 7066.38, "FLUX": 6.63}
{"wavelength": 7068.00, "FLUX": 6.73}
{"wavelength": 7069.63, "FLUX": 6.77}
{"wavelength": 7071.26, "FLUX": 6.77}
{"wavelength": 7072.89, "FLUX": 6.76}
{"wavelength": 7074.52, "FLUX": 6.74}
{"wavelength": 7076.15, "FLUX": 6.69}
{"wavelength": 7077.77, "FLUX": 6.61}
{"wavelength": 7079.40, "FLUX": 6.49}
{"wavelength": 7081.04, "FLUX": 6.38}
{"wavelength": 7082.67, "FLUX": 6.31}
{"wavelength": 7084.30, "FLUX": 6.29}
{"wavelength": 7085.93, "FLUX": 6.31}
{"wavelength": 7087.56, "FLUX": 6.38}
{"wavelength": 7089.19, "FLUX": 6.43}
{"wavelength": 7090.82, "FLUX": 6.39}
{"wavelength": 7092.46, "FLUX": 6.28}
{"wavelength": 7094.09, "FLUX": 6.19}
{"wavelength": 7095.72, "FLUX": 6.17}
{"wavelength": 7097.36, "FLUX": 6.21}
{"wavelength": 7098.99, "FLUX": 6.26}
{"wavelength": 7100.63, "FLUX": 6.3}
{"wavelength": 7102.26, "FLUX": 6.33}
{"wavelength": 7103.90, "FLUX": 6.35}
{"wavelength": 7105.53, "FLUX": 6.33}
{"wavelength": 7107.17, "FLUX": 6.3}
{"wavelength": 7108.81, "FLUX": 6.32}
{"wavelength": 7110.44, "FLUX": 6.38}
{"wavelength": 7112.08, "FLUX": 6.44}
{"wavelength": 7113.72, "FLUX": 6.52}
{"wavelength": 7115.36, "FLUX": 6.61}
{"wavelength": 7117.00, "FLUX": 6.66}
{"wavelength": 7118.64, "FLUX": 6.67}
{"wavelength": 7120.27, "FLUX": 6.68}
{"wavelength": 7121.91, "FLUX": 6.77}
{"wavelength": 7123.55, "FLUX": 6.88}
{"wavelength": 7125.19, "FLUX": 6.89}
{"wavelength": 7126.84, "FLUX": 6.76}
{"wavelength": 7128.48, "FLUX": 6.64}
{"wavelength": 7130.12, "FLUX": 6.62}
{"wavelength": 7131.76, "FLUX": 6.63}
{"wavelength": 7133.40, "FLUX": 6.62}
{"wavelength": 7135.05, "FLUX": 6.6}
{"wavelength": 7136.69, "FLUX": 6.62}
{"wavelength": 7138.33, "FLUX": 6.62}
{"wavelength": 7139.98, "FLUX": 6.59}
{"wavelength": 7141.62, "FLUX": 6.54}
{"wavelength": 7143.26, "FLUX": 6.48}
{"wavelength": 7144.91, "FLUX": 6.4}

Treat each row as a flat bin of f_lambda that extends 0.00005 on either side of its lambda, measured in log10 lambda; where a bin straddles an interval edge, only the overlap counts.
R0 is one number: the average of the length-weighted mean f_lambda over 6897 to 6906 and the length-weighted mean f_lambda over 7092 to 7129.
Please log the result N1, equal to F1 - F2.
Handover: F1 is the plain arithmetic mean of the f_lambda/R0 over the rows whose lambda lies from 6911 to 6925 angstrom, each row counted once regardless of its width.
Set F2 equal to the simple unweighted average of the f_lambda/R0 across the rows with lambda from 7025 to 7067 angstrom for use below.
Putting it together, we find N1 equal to 0.003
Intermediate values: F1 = 0.97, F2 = 0.97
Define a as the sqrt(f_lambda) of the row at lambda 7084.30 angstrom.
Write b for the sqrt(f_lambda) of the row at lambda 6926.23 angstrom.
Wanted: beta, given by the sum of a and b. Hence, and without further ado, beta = 5.02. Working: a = 2.51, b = 2.51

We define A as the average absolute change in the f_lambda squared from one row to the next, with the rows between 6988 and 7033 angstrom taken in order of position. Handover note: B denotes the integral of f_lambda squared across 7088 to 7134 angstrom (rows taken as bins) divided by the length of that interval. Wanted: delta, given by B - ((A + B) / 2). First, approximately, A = 1.1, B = 42.1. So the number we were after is 20.5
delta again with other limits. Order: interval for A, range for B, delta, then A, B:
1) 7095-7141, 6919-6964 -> 16.4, 0.6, 33.4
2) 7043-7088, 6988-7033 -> 19.3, 0.8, 39.5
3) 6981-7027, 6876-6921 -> 20.3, 1.0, 41.7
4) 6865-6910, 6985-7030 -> 19.5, 0.6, 39.6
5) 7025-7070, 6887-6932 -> 19.9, 0.8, 40.7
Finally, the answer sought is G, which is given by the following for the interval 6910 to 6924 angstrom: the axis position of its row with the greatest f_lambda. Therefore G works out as 6923.04 angstrom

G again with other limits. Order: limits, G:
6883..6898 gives 6886.47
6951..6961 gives 6959.80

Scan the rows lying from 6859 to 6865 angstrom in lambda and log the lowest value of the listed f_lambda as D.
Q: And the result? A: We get 6.43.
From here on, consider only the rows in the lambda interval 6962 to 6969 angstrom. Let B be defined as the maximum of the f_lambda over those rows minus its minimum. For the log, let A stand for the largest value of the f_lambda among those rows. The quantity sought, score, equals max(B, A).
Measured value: 6.27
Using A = 6.27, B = 0.82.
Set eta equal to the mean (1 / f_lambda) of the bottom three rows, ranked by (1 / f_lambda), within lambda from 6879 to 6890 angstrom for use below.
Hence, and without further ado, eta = 0.150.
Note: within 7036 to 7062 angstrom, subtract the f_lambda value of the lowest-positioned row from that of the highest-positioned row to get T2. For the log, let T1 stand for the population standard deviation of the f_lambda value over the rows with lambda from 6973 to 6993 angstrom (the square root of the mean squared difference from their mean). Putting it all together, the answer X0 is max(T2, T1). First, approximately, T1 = 0.066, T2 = 0.08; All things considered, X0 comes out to 0.080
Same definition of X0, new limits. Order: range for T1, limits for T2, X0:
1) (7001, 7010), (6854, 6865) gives 0.185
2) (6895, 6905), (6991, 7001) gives 0.630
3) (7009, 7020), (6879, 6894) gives 0.088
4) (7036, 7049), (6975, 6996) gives 0.127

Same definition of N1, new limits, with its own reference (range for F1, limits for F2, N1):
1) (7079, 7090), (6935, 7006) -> 0.063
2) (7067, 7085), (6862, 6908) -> 0.000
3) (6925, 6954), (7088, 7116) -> -0.084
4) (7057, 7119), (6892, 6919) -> 0.009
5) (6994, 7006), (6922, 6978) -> 0.110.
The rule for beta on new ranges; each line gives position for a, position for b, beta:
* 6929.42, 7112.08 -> 5.06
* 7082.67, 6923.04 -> 5.04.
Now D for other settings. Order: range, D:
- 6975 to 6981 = 6.15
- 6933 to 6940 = 5.84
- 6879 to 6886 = 6.56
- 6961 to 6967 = 5.34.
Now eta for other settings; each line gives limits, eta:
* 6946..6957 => 0.190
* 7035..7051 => 0.154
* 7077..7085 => 0.154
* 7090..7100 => 0.158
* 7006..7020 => 0.158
